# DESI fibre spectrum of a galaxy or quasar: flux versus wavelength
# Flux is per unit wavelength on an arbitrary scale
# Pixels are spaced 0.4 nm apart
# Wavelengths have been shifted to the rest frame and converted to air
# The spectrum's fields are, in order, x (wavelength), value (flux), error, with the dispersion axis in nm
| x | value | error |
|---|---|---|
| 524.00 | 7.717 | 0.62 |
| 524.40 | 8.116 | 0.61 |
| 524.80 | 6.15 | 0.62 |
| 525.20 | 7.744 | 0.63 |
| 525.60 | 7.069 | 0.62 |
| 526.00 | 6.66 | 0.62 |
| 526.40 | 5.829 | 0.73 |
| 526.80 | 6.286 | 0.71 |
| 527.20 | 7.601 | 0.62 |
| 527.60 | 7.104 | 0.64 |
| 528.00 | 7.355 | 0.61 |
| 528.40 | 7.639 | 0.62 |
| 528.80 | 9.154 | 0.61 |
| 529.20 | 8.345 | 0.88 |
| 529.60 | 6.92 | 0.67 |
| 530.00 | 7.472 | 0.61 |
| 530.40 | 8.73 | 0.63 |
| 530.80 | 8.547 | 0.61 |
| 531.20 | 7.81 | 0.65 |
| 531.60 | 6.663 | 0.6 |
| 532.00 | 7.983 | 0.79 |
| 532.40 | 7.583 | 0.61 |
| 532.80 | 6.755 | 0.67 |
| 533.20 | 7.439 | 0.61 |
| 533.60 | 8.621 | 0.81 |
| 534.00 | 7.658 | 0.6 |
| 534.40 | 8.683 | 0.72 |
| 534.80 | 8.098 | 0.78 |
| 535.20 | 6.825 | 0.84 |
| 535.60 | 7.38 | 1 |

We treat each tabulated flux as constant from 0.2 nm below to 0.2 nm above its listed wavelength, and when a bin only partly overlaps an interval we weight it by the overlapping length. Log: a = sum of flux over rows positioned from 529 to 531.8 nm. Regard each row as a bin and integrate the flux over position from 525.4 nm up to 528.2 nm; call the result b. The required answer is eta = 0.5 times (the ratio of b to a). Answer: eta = 0.176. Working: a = 54.5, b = 19.2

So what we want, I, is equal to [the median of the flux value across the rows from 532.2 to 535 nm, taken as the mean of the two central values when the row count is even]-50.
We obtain -42.3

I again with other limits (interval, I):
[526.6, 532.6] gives -42.4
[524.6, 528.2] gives -42.9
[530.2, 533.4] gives -42.3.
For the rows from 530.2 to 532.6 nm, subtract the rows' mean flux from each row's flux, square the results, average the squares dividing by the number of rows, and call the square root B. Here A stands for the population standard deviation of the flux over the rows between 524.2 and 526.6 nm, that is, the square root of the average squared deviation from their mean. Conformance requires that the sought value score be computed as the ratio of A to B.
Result 1.2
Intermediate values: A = 0.81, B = 0.68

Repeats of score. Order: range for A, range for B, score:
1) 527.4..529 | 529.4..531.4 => 1.2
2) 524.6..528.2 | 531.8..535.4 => 1.0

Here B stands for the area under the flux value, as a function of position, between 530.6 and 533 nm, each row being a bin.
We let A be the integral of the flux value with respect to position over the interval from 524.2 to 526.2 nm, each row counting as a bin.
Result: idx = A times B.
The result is 259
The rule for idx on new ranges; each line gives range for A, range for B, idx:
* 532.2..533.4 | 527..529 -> 135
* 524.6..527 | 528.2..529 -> 107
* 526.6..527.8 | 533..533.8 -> 54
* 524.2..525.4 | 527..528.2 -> 78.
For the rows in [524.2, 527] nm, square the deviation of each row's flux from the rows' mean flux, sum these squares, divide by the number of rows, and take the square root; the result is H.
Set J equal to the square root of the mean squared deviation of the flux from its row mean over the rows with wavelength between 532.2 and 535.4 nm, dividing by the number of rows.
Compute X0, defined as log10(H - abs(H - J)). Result -0.17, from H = 0.79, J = 0.68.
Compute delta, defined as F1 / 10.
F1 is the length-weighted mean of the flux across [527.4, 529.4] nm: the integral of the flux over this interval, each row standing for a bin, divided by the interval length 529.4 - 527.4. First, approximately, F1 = 7.9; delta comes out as 0.79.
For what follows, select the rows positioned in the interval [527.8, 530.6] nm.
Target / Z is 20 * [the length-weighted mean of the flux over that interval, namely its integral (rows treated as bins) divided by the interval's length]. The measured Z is 159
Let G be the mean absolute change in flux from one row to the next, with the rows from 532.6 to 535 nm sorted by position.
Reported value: 0.89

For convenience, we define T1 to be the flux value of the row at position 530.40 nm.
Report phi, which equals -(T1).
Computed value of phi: -8.7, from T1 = 8.73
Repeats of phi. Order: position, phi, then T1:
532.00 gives -8.0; 7.983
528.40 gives -7.6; 7.639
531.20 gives -7.8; 7.81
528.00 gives -7.4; 7.355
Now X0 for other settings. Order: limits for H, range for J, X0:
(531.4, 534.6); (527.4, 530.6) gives -0.19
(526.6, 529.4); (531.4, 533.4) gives -0.30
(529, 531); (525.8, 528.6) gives -0.19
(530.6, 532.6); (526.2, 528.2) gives -0.25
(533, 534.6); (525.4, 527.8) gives -0.27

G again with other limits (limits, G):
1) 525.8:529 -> 0.74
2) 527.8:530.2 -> 0.92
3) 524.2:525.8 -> 1.41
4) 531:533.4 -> 0.88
